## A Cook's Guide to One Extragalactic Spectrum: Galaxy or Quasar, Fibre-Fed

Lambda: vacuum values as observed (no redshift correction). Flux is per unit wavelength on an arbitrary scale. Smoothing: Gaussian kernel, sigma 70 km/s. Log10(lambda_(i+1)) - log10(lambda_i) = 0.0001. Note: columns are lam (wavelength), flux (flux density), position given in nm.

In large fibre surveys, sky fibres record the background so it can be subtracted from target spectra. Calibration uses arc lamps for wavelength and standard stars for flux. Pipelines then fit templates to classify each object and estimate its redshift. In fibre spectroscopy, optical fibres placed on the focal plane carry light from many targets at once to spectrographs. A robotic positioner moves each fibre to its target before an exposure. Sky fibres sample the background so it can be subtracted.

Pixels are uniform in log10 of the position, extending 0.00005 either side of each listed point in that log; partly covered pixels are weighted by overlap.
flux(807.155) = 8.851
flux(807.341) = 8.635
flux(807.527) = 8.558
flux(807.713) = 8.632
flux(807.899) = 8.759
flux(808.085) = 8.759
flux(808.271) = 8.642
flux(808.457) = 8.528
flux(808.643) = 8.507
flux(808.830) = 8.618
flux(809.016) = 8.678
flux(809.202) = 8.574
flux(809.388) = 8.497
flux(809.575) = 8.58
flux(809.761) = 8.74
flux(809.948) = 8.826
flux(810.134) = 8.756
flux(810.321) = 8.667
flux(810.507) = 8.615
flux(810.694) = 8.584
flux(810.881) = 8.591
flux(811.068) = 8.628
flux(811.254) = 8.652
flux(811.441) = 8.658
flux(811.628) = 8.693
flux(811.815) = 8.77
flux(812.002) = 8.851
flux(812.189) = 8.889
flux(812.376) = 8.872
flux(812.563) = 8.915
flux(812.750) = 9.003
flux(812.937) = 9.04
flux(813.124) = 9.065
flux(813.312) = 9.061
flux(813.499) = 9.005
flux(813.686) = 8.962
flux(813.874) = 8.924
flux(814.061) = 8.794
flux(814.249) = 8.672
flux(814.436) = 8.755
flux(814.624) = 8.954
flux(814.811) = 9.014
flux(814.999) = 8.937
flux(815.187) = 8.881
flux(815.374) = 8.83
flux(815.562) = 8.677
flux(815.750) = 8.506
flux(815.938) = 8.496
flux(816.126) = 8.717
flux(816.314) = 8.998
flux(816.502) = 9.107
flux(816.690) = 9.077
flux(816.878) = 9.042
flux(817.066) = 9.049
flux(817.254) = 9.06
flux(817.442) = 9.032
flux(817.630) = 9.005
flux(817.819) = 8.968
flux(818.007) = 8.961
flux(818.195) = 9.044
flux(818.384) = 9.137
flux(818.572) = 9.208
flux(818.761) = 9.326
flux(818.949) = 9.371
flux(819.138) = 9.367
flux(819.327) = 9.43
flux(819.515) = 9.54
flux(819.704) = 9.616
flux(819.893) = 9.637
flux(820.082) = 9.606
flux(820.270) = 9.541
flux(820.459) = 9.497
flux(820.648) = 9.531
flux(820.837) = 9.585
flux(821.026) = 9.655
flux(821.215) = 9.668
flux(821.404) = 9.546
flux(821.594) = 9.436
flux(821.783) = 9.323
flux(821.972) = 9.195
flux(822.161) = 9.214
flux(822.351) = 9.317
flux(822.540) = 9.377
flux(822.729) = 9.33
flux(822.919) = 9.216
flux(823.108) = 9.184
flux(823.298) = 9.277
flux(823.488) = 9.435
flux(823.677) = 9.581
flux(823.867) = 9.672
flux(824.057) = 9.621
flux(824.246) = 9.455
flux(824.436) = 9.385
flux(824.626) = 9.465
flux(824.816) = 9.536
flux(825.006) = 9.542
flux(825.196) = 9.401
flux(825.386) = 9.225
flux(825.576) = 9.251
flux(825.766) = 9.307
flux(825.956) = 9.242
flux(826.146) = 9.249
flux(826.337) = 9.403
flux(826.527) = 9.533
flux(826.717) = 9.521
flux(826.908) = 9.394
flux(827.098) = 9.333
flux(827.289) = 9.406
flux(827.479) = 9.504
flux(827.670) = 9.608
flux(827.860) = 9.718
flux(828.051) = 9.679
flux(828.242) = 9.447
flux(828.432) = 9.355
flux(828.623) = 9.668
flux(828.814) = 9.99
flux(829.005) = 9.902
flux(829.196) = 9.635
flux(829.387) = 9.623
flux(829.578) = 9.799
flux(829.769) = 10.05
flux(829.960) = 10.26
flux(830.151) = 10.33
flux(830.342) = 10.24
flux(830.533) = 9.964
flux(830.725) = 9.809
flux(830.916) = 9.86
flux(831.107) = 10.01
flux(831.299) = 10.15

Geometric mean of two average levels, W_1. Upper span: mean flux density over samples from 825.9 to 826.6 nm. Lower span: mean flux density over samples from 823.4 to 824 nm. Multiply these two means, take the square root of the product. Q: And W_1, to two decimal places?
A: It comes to 9.46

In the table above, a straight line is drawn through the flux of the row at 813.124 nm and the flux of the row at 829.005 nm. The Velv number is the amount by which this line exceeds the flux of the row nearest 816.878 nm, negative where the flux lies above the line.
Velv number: 0.22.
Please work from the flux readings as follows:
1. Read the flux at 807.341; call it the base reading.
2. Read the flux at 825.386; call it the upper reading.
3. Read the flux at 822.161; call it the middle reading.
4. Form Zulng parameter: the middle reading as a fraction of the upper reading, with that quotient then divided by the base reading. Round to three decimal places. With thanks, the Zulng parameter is 0.116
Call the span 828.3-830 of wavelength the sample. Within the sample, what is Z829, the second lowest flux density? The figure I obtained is 9.623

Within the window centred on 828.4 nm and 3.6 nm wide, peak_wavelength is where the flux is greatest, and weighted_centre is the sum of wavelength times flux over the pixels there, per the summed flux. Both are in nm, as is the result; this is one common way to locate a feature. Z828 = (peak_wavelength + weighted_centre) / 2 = 829.30 nm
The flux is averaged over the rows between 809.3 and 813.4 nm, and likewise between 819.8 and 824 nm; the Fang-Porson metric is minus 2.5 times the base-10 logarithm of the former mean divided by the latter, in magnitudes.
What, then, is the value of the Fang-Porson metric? 0.08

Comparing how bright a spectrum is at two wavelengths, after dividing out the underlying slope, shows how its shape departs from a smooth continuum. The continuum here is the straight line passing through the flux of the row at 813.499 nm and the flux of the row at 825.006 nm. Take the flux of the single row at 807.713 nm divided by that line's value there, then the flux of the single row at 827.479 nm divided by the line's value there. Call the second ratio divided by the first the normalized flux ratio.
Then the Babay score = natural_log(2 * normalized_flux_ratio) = 0.689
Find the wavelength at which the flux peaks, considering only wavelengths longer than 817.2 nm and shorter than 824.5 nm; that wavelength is 823.867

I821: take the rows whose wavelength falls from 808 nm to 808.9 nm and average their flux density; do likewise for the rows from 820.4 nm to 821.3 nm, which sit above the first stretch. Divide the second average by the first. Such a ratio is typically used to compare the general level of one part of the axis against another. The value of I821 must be 1.11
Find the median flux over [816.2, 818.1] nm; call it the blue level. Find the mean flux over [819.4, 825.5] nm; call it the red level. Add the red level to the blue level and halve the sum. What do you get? 9.2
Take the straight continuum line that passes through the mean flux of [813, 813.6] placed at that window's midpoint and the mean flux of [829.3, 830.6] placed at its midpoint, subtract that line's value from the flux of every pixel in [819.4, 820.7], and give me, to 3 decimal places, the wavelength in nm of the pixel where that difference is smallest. 820.459 nm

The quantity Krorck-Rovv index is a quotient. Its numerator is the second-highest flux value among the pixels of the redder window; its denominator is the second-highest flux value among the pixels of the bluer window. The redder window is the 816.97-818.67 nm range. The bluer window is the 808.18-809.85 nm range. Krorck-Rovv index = 1.05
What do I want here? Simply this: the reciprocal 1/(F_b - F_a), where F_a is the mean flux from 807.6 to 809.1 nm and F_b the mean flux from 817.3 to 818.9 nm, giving 2.2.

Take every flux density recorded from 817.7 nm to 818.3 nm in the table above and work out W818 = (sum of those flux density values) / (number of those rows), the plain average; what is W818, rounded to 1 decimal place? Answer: 9.0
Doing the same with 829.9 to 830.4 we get 10.3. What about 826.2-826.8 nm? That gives 9.5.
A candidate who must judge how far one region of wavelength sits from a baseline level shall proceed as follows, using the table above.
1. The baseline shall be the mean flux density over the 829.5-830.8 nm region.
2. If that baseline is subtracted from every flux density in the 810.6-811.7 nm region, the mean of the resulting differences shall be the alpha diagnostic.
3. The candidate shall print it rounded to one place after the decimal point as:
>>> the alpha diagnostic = -1.4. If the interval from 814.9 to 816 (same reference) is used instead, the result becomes -1.3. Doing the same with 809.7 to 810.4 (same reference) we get -1.3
